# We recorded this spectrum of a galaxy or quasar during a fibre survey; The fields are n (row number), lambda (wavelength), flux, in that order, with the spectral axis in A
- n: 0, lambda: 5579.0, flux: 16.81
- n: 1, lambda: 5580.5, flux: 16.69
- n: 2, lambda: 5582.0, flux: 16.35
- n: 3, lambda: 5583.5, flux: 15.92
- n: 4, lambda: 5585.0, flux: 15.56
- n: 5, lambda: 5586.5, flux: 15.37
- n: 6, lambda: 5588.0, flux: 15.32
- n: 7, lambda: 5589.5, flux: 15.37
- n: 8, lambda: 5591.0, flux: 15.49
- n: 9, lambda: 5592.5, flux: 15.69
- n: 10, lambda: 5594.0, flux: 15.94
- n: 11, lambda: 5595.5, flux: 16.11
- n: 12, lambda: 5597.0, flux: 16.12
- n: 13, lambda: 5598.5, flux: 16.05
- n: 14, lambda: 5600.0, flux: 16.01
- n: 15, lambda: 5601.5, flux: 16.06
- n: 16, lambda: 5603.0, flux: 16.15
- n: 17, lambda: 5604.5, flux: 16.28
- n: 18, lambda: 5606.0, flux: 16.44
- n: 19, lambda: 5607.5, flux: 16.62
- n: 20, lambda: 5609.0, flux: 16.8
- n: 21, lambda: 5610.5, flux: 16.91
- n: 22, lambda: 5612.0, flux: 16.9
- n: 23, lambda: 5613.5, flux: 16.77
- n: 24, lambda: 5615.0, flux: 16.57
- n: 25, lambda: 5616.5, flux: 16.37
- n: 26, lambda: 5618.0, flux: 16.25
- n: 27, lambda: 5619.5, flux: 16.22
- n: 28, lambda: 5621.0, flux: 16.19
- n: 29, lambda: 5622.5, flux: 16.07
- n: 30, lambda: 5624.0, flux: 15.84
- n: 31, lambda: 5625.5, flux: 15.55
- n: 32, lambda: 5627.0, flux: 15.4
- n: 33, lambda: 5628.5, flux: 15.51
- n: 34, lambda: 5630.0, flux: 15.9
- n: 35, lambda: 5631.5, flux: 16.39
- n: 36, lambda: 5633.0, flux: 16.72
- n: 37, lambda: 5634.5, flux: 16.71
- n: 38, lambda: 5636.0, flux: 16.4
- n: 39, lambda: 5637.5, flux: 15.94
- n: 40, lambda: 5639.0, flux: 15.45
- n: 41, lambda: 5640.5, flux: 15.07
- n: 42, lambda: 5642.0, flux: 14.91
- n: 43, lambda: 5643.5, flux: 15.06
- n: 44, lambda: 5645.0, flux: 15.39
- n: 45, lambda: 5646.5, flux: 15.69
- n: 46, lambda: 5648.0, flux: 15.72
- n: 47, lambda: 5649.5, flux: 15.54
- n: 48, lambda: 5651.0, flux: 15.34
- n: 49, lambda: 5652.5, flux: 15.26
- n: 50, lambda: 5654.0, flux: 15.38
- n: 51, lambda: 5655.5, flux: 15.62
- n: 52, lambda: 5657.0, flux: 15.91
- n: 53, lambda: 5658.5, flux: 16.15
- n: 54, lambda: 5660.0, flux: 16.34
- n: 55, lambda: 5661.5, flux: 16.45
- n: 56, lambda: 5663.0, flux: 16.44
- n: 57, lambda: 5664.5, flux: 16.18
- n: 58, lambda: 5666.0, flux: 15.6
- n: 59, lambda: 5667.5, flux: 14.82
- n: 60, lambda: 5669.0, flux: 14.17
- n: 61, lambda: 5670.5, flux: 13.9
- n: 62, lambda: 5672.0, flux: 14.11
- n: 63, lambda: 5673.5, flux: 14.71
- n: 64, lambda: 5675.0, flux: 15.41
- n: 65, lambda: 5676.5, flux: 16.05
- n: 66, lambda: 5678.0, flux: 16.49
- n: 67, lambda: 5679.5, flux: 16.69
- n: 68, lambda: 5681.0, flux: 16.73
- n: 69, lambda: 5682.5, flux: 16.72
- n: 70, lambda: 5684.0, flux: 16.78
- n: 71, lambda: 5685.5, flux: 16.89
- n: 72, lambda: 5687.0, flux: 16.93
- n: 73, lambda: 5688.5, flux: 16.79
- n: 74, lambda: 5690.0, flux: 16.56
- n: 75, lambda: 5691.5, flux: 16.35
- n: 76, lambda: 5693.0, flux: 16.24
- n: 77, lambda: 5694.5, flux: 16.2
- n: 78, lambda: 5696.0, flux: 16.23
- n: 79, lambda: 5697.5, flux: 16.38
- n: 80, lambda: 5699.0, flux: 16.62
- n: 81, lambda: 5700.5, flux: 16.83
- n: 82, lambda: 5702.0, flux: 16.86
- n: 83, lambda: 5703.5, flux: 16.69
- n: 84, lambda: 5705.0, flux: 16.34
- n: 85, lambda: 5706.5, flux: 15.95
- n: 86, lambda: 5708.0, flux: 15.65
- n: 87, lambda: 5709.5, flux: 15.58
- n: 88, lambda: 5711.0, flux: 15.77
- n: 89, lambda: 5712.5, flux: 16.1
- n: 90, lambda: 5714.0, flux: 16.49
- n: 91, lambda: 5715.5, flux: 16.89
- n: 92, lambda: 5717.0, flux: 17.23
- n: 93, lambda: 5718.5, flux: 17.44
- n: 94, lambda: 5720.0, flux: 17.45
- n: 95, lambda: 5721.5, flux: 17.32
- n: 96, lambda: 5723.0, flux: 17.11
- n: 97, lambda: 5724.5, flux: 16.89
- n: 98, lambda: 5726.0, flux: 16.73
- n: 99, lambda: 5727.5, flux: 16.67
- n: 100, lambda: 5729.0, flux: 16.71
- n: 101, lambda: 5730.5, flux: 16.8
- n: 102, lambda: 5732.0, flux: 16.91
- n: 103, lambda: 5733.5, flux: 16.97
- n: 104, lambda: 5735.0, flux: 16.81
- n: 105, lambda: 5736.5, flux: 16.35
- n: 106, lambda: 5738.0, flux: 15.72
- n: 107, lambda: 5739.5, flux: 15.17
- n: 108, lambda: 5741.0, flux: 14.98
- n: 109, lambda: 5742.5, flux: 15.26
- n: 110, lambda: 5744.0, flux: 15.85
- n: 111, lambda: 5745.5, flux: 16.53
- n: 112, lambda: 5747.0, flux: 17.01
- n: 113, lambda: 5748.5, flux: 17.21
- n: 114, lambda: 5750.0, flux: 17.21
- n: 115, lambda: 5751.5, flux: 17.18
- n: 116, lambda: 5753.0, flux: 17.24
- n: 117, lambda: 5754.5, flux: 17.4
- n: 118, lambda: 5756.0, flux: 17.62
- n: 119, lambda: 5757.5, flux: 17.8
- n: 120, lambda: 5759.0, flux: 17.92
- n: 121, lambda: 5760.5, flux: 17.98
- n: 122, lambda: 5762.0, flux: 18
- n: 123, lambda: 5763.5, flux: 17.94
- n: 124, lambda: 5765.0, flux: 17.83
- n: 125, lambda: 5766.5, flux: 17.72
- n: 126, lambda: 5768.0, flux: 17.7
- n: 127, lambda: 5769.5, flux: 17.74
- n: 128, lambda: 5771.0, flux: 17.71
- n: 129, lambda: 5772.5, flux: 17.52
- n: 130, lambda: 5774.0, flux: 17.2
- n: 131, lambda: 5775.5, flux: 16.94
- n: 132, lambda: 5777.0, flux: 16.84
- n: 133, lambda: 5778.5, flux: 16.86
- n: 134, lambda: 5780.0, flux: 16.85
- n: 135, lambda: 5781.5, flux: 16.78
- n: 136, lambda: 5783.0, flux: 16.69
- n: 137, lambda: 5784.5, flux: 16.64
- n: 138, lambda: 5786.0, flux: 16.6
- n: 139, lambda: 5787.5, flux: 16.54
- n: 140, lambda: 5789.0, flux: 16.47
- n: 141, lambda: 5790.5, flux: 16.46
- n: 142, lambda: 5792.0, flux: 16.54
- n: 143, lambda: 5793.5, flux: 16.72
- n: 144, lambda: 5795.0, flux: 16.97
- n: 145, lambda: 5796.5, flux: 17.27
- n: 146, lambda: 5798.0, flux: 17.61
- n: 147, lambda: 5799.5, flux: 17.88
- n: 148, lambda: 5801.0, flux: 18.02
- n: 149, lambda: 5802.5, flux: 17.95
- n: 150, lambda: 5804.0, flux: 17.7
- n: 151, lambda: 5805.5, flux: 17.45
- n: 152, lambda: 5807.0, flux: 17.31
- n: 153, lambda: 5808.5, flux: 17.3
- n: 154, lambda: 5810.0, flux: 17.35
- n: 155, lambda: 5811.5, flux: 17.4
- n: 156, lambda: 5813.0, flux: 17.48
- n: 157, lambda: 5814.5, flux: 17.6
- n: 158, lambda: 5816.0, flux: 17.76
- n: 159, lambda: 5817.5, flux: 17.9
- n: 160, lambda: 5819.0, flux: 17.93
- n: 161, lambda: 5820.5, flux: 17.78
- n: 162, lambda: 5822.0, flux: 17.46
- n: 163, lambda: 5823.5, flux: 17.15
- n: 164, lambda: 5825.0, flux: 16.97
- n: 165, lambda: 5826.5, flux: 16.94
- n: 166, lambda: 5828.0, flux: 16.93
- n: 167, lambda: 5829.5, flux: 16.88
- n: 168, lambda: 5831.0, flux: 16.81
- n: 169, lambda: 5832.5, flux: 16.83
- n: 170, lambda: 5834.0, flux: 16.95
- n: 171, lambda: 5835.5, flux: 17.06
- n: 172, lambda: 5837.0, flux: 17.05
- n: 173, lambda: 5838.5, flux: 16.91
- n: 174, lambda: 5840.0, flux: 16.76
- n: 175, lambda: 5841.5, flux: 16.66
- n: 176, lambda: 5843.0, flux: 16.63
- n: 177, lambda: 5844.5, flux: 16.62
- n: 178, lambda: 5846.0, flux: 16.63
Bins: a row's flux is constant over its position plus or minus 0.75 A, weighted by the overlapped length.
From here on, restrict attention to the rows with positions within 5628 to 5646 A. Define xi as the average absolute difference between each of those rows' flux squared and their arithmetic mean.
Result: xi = 18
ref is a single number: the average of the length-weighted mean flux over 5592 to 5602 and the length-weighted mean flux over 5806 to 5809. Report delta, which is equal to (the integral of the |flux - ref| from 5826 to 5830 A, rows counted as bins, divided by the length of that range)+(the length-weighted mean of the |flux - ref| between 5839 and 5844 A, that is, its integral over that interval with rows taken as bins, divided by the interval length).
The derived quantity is 0.31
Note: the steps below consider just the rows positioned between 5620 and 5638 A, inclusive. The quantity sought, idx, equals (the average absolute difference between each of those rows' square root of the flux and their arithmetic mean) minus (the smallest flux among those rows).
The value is -15.4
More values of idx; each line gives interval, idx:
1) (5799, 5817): -17.3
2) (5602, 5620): -16.1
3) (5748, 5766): -17.1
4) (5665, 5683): -13.8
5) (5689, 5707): -15.9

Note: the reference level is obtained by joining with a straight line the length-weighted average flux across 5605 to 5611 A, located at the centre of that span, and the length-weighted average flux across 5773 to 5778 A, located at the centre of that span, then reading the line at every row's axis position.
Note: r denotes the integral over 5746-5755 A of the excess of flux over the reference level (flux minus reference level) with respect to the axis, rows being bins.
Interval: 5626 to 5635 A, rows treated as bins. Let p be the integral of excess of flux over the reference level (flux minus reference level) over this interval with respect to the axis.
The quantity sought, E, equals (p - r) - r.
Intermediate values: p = -5.8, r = 2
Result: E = -10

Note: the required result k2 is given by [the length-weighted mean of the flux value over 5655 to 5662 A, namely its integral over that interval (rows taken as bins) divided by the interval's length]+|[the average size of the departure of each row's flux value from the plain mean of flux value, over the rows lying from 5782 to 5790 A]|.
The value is 16.2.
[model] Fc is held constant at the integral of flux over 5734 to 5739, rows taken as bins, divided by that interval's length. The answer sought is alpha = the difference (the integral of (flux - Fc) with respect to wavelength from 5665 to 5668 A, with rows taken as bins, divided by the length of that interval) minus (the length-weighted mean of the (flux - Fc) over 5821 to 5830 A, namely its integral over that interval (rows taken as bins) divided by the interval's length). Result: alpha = -1.8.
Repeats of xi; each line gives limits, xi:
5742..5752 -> 20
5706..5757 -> 20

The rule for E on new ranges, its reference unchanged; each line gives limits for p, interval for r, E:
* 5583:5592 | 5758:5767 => -27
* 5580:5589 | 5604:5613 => -7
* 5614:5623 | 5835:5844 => 2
